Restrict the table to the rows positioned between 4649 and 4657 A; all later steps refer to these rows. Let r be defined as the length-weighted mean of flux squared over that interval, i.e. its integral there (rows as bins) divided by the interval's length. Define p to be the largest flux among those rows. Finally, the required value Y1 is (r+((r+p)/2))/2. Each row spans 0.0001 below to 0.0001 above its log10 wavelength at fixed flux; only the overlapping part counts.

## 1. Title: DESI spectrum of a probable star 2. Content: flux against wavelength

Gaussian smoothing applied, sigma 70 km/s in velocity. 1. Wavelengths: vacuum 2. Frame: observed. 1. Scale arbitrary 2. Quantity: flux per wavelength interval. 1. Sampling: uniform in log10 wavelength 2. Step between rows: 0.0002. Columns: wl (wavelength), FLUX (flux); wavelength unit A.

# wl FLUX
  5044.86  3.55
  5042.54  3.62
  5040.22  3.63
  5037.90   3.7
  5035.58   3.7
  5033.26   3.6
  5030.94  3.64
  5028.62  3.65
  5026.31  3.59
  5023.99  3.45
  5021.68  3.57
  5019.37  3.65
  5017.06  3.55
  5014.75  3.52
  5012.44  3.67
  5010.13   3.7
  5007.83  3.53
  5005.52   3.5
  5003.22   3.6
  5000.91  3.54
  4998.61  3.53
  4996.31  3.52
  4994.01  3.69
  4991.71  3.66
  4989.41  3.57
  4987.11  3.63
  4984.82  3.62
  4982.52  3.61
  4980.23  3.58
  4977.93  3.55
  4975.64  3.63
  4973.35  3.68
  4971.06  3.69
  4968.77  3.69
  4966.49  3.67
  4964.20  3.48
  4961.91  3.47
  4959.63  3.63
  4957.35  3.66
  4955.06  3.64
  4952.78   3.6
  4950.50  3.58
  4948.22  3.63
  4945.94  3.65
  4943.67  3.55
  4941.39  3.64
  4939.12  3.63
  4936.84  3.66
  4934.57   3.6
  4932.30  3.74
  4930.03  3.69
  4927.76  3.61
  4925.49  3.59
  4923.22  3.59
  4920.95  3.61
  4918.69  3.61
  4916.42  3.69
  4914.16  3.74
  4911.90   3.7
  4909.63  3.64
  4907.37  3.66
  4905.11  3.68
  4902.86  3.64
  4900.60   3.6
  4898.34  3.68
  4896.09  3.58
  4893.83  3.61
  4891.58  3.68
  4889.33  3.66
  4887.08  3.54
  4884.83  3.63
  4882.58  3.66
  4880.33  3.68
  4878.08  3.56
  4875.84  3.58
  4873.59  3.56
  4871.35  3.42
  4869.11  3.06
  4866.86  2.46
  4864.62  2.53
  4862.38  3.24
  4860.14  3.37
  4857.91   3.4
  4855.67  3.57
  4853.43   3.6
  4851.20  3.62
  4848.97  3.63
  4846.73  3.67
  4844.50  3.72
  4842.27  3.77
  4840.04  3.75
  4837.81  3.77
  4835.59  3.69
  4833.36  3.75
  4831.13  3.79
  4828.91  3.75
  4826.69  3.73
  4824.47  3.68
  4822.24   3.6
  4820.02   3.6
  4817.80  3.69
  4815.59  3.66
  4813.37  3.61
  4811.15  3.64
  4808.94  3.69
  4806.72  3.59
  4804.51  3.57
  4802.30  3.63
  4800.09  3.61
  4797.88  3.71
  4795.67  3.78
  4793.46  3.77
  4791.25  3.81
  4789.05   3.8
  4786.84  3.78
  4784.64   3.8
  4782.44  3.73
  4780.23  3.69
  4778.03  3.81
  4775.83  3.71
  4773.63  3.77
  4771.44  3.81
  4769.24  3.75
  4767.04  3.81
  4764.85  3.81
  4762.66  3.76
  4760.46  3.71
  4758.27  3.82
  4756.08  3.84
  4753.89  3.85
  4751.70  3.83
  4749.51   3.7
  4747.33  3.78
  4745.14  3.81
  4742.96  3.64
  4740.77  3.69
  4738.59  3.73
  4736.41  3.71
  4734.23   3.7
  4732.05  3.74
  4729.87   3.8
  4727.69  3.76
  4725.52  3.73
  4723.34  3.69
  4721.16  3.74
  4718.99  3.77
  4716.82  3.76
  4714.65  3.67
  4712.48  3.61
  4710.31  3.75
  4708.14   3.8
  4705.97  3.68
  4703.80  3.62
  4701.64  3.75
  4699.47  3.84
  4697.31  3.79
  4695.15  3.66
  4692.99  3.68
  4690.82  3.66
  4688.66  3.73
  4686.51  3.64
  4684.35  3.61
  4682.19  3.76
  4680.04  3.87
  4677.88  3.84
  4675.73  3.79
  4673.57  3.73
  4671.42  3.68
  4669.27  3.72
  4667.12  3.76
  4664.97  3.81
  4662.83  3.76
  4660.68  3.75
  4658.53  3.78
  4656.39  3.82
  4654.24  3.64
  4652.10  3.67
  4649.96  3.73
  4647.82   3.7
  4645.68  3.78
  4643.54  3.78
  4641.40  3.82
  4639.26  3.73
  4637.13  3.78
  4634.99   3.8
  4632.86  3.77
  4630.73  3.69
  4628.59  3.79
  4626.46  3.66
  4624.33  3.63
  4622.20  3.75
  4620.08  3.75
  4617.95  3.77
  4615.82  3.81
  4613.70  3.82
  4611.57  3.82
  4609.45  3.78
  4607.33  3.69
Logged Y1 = 11.3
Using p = 3.82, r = 13.8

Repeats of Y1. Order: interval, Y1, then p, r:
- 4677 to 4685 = 11.7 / 3.87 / 14.3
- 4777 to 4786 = 11.5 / 3.81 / 14.1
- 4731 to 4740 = 11.3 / 3.74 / 13.8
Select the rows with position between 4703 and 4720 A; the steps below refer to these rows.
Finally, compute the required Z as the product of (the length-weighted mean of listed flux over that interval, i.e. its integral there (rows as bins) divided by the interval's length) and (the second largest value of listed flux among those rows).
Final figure 14.0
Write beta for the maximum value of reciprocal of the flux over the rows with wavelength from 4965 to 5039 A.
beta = 0.290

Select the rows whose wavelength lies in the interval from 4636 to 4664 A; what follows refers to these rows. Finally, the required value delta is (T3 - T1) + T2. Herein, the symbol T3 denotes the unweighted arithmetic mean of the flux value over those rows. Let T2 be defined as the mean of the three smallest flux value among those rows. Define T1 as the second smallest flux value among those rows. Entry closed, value 3.75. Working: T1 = 3.67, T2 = 3.67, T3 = 3.75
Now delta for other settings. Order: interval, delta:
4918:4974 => 3.64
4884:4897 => 3.61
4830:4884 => 3.65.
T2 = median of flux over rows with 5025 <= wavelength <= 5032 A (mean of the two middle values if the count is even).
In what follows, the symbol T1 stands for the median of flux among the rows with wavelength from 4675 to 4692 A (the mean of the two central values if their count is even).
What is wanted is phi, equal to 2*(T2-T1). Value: -0.21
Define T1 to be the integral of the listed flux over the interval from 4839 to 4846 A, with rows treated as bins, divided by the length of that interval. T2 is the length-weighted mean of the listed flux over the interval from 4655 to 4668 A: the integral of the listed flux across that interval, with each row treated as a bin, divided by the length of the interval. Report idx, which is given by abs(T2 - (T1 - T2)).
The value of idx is 3.81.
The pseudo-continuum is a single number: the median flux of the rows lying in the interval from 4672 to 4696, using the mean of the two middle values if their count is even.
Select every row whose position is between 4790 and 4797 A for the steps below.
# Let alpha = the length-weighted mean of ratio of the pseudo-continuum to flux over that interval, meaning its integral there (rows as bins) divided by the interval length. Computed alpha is 0.99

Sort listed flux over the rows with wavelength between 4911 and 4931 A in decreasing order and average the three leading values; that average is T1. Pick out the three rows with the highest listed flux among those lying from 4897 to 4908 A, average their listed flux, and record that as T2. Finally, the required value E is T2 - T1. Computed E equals -0.04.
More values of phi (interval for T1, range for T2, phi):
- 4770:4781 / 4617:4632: -0.04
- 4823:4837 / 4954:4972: -0.18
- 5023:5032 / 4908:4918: 0.16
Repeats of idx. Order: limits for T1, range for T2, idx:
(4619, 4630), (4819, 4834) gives 3.68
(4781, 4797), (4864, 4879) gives 2.59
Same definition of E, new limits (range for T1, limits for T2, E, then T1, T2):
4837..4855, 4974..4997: -0.10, 3.76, 3.66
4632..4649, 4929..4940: -0.10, 3.80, 3.70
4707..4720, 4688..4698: -0.04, 3.78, 3.73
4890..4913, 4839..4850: 0.06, 3.69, 3.75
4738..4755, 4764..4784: -0.02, 3.83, 3.81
